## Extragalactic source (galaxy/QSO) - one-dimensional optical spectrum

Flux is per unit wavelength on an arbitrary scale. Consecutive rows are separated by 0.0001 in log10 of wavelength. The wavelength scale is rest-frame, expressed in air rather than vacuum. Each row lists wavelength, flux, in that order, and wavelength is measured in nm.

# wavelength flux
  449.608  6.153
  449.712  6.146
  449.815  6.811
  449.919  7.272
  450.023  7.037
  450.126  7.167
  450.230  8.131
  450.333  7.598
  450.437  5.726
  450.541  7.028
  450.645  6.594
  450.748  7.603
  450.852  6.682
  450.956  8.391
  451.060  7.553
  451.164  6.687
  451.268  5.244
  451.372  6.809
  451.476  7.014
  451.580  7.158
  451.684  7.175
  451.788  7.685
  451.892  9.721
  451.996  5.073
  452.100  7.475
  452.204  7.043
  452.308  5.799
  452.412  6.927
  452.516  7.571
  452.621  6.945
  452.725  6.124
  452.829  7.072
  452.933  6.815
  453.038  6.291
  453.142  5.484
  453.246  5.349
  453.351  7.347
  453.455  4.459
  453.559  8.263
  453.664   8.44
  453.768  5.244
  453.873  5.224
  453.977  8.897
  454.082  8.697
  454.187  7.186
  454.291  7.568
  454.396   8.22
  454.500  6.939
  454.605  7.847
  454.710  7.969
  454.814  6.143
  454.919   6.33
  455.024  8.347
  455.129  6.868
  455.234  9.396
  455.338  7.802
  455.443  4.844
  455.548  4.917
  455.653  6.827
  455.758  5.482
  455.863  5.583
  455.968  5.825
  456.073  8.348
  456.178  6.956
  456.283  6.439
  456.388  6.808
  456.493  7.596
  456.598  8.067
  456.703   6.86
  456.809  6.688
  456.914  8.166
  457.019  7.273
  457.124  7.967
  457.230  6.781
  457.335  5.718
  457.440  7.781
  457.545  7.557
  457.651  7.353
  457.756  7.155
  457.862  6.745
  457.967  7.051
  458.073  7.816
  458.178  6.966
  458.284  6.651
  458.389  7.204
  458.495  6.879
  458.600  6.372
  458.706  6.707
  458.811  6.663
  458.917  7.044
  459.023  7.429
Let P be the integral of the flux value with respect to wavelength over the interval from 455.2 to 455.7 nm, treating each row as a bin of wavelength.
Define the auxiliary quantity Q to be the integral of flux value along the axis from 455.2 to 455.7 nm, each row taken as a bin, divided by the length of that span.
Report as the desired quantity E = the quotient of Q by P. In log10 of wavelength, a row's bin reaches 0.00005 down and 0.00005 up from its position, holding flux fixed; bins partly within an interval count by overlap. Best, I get 2.0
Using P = 3.3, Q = 6.67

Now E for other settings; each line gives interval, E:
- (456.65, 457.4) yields 1.3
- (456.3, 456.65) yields 2.9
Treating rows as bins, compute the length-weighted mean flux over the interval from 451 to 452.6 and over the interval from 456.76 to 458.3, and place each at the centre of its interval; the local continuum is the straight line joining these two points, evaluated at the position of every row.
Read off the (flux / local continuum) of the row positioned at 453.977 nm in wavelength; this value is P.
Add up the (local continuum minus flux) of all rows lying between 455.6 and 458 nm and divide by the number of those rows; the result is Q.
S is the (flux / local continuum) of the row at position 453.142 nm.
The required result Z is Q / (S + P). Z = 0.08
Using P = 1.3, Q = 0.17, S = 0.78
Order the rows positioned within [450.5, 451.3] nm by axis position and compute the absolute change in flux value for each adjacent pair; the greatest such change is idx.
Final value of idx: 1.7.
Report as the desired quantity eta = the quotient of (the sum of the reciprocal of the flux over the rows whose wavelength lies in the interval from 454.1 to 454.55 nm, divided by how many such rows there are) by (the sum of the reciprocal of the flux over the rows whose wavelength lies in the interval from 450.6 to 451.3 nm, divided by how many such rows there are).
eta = 0.92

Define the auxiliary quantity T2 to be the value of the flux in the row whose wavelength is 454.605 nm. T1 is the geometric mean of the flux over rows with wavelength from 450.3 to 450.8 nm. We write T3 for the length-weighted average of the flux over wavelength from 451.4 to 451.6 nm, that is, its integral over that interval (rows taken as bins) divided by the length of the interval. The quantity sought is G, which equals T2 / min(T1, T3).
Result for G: 1.1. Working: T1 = 6.87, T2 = 7.847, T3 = 7.04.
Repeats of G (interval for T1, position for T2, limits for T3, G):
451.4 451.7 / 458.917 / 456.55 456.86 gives 1.0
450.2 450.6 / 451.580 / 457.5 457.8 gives 1.0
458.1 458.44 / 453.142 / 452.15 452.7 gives 0.8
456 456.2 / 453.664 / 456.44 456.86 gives 1.2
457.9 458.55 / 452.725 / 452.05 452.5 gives 0.9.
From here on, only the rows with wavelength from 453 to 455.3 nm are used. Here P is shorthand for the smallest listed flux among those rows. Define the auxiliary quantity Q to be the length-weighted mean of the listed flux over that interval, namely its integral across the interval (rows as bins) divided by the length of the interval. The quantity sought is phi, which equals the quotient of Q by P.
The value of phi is 1.60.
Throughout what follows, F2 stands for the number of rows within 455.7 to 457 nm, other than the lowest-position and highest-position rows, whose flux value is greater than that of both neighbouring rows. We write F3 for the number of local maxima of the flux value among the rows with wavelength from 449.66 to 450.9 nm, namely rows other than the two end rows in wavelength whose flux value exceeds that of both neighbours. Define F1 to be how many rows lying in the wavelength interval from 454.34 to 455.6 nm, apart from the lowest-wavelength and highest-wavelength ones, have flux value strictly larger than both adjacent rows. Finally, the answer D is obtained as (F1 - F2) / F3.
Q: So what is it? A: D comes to 0.25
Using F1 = 3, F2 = 2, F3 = 4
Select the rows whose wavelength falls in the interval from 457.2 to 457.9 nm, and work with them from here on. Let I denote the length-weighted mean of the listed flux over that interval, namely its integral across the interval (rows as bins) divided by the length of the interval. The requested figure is 7.03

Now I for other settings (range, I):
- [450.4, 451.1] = 7.10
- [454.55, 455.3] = 7.56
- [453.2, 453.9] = 6.38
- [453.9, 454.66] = 7.82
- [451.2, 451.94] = 7.23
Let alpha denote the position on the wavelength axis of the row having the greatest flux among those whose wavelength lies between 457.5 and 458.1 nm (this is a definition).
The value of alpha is 458.073 nm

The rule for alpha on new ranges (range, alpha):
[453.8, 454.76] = 453.977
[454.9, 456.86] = 455.234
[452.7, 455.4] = 455.234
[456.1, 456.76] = 456.598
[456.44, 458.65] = 456.914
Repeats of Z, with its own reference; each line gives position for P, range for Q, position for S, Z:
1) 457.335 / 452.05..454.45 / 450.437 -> 0.10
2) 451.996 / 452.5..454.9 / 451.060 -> 0.06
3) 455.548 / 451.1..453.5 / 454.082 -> 0.18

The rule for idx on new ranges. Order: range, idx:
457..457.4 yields 1.2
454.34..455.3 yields 2.5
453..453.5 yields 2.9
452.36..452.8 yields 0.8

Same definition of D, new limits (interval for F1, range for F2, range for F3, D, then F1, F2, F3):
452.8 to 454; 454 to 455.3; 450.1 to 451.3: -0.25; 2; 3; 4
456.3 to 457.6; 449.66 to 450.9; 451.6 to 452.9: 0.00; 4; 4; 3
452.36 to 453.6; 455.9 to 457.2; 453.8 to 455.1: 0.00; 3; 3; 3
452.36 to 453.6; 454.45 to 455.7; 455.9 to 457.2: 0.00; 3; 3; 3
